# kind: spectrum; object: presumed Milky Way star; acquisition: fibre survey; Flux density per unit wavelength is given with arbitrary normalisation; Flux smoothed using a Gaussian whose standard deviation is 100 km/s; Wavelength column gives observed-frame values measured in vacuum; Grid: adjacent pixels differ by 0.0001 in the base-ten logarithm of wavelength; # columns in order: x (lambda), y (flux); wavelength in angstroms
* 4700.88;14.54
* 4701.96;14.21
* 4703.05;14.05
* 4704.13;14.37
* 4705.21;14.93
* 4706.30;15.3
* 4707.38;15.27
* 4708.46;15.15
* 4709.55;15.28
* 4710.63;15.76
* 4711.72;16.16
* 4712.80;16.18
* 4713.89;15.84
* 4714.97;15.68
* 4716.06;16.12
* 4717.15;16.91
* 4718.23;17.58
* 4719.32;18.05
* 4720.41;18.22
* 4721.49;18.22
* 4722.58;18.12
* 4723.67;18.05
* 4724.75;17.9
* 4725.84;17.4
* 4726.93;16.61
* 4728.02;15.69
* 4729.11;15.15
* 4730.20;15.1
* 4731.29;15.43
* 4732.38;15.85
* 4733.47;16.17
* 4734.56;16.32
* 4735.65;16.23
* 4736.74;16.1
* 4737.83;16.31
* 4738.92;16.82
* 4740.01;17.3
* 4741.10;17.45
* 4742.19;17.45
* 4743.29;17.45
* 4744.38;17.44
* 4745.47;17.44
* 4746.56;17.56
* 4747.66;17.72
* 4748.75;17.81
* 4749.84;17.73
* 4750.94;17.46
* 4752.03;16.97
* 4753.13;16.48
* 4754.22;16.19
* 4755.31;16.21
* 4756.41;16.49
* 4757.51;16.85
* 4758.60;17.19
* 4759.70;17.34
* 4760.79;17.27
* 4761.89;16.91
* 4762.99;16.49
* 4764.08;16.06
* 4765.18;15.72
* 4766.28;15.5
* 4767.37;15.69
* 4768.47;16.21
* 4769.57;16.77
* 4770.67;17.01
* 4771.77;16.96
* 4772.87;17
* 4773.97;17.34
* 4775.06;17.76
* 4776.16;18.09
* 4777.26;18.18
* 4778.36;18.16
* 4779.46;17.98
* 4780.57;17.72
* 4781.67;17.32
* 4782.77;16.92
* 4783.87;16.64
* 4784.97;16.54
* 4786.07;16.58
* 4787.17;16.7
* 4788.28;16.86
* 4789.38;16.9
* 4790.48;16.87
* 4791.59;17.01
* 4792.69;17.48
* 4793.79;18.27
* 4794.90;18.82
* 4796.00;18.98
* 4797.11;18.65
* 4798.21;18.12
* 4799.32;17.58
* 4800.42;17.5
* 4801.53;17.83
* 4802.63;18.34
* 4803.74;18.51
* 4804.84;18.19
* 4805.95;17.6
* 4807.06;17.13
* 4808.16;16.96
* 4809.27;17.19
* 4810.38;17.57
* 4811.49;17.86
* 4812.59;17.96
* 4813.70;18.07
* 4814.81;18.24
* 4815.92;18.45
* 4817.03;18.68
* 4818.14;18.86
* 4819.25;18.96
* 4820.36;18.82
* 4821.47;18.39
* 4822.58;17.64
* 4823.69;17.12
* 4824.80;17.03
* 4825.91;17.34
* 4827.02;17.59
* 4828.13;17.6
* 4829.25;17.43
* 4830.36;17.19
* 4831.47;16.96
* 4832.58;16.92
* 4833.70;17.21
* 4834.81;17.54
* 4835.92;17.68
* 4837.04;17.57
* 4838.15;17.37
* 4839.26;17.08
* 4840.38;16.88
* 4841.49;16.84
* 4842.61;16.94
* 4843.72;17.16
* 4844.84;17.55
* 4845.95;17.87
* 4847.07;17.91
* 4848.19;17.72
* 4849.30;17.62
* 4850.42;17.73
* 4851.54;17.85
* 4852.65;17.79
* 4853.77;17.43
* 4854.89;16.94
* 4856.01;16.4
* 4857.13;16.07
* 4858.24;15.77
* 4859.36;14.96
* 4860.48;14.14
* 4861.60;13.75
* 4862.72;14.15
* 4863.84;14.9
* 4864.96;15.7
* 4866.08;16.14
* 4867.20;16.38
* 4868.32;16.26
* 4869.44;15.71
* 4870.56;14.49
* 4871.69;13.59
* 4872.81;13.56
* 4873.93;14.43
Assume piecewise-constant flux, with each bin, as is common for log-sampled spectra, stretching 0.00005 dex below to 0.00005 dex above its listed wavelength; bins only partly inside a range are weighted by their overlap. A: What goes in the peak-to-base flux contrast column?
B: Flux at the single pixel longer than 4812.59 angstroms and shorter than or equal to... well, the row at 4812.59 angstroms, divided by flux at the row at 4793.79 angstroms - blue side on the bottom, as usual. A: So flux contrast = 0.98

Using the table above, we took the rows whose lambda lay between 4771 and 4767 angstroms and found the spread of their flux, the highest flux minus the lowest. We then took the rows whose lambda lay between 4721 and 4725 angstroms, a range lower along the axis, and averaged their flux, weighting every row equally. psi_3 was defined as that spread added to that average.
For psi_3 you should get 19.4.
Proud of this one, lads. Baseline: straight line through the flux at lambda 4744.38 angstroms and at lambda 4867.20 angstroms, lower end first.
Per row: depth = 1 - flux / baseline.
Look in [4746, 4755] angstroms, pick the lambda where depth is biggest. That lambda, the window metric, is 4754.22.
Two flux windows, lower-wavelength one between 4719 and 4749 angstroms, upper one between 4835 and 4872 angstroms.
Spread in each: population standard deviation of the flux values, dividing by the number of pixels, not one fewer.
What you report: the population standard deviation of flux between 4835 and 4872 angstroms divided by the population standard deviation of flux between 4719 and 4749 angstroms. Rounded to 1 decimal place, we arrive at 1.4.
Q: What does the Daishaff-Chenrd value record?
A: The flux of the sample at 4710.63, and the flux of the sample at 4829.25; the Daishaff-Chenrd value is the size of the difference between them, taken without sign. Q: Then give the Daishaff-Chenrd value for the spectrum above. 1.7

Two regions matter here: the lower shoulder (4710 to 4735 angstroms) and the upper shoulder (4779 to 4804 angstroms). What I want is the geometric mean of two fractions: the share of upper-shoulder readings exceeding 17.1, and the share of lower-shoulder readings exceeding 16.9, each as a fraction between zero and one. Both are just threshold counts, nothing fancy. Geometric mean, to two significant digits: 0.49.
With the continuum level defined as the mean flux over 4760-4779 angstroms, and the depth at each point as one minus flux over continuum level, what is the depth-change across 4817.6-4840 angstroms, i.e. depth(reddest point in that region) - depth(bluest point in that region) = 0.11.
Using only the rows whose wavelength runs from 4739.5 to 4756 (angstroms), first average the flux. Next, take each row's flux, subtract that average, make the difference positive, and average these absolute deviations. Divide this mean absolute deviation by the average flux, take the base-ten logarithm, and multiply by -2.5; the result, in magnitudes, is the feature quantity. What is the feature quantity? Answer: 4.0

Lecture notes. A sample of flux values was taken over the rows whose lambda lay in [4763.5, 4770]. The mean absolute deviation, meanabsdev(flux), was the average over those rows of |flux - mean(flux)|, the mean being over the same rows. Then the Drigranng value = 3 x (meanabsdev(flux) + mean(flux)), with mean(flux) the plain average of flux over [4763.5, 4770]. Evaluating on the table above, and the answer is 49.0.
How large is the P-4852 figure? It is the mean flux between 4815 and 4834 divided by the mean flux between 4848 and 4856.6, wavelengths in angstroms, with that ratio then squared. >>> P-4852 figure 1.04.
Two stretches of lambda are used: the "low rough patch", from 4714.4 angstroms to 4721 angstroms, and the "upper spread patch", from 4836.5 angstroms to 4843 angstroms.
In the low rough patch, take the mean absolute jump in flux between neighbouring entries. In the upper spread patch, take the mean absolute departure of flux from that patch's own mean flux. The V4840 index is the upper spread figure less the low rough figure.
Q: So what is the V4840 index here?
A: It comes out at -0.27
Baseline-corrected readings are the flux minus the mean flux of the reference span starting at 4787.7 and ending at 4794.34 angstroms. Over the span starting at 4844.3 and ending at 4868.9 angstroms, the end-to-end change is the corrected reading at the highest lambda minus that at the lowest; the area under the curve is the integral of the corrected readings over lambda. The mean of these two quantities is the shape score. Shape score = -11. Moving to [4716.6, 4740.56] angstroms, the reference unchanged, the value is -5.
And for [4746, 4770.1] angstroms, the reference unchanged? -6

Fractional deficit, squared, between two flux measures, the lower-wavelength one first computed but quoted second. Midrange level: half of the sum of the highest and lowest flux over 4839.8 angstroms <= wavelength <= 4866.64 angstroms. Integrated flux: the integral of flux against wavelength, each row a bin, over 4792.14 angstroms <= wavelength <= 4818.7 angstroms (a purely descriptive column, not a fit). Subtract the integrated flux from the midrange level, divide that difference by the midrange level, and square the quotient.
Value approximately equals 856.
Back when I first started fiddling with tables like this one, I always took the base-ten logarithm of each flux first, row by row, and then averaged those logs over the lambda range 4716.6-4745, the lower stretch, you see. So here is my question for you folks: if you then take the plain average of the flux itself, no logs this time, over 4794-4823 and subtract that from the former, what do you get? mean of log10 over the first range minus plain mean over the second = -16.9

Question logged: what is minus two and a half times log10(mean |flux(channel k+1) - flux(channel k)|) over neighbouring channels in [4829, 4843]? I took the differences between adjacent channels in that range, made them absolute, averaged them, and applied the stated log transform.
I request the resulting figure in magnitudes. 1.837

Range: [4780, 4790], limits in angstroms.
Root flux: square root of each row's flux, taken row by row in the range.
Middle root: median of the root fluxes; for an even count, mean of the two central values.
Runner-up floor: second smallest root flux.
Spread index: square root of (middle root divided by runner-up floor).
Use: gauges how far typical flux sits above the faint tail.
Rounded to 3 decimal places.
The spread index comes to 1.004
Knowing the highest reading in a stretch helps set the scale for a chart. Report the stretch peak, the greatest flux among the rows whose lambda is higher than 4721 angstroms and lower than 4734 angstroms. 18.22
